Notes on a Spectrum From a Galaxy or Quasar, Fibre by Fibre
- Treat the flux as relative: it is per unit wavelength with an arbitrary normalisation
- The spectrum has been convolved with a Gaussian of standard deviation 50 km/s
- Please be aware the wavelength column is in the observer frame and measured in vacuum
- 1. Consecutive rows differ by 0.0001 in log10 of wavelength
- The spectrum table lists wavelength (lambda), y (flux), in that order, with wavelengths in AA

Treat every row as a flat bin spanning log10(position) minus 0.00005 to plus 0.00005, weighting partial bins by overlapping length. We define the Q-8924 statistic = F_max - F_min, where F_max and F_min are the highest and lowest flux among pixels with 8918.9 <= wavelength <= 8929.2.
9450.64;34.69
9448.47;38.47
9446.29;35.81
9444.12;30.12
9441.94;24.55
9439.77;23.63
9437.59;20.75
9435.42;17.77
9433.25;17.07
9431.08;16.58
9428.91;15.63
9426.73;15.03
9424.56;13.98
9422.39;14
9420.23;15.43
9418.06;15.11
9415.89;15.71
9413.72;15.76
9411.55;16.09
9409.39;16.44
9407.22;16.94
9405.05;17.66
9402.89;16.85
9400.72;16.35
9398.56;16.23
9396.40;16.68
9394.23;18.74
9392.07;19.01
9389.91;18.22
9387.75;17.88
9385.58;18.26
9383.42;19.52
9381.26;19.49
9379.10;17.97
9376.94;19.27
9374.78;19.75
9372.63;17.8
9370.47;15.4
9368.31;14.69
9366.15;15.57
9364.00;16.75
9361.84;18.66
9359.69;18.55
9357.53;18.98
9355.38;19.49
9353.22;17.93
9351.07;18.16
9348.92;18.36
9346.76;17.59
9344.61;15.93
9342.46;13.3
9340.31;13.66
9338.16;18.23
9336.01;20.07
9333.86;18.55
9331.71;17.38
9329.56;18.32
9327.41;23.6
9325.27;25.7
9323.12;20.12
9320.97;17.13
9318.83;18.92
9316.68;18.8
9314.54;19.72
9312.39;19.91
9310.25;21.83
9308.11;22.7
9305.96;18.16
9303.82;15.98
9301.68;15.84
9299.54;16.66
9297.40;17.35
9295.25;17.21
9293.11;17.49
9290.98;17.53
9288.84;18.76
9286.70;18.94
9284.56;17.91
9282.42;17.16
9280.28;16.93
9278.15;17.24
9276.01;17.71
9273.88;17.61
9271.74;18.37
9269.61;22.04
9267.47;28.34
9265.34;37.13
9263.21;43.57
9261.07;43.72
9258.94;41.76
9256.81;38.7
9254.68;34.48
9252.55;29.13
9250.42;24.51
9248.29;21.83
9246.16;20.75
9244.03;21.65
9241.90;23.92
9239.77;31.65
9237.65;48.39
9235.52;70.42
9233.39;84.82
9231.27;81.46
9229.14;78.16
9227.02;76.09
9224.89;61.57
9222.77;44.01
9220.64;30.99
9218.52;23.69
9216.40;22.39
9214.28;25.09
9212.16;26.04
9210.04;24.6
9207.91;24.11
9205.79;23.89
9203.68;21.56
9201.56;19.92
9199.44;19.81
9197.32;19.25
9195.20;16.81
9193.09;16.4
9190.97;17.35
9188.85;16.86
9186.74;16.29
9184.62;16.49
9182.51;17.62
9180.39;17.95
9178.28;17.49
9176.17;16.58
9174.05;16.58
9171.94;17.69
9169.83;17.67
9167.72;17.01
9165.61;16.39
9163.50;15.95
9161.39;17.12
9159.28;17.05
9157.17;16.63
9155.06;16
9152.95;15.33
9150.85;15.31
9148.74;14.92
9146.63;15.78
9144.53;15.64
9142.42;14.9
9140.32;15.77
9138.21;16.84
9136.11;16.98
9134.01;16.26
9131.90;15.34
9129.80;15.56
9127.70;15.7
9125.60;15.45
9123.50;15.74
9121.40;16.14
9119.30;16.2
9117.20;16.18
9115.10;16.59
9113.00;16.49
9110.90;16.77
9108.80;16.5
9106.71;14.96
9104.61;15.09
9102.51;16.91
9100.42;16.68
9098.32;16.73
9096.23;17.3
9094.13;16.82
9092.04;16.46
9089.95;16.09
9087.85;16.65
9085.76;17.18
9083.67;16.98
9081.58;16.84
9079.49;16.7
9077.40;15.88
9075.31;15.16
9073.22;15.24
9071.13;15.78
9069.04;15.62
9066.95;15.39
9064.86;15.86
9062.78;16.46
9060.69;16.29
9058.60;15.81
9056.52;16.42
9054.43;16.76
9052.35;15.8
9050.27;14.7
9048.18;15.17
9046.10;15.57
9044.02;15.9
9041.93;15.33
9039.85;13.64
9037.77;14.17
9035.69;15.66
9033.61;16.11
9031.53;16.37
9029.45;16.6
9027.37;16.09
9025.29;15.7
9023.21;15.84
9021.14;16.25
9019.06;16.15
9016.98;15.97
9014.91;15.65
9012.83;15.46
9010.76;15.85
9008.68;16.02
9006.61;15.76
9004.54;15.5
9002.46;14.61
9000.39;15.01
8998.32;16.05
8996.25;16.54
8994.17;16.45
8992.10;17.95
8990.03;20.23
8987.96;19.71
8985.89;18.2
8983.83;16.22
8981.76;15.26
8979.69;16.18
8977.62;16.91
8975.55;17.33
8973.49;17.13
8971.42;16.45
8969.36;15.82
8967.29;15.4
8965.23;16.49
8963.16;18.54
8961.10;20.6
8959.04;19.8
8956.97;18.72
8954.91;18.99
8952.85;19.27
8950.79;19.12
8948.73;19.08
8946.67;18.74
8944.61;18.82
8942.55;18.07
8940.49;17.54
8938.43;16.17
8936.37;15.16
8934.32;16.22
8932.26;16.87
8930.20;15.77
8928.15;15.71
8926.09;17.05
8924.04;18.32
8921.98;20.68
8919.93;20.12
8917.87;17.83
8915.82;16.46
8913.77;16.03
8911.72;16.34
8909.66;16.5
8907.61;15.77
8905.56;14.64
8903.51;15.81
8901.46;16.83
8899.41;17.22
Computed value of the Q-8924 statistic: 5.0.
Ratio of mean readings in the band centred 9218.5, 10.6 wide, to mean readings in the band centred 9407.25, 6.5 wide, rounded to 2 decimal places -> 1.72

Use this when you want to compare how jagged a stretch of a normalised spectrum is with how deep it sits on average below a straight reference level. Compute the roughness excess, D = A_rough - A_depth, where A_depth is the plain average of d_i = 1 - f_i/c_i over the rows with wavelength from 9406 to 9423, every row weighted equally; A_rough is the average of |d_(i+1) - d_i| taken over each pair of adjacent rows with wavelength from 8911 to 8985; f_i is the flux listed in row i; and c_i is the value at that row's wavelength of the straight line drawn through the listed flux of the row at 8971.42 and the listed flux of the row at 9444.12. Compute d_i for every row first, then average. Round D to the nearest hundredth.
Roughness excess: -0.41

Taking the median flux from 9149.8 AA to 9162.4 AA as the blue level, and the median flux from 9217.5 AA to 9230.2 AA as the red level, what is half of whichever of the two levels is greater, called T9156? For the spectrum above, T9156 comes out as 26.4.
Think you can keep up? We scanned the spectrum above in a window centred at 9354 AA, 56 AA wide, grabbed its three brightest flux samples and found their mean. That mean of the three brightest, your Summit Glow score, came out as 21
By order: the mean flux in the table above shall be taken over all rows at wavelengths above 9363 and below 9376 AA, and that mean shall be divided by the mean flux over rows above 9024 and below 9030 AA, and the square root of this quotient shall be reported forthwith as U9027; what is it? 1.02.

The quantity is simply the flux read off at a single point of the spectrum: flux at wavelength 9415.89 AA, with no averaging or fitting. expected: 15.71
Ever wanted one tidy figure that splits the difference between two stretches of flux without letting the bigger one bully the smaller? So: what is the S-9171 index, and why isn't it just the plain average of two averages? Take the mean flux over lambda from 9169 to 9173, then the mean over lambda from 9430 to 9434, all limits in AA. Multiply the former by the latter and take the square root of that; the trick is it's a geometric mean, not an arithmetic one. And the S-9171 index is 17.2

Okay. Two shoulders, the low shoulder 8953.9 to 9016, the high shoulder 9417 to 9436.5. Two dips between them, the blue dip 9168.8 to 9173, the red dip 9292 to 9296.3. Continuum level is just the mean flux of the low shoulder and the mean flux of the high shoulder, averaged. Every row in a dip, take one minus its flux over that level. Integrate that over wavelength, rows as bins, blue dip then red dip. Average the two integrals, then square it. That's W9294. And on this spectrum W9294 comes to 0.1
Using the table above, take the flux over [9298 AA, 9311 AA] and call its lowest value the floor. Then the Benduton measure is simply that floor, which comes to 15.84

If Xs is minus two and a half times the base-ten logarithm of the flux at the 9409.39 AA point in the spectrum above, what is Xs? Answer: -3.04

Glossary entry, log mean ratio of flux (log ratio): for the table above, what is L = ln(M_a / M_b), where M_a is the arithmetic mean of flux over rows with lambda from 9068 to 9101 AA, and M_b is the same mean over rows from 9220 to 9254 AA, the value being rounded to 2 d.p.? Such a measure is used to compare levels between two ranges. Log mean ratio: -1.05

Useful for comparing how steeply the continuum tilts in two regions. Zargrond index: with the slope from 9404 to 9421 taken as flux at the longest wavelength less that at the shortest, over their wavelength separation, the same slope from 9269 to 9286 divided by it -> 1.9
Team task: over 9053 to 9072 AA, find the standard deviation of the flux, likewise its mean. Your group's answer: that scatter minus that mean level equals -15.6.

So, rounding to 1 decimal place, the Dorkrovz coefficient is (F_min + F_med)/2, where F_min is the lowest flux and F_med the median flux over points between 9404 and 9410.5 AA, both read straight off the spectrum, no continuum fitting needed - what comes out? 16.7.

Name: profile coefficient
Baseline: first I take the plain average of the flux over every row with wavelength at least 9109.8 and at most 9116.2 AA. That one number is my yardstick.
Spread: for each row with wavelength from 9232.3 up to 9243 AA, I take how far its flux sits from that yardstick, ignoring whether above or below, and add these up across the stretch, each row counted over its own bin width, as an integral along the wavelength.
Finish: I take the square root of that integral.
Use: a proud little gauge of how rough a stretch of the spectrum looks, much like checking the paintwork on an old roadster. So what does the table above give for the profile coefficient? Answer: 19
